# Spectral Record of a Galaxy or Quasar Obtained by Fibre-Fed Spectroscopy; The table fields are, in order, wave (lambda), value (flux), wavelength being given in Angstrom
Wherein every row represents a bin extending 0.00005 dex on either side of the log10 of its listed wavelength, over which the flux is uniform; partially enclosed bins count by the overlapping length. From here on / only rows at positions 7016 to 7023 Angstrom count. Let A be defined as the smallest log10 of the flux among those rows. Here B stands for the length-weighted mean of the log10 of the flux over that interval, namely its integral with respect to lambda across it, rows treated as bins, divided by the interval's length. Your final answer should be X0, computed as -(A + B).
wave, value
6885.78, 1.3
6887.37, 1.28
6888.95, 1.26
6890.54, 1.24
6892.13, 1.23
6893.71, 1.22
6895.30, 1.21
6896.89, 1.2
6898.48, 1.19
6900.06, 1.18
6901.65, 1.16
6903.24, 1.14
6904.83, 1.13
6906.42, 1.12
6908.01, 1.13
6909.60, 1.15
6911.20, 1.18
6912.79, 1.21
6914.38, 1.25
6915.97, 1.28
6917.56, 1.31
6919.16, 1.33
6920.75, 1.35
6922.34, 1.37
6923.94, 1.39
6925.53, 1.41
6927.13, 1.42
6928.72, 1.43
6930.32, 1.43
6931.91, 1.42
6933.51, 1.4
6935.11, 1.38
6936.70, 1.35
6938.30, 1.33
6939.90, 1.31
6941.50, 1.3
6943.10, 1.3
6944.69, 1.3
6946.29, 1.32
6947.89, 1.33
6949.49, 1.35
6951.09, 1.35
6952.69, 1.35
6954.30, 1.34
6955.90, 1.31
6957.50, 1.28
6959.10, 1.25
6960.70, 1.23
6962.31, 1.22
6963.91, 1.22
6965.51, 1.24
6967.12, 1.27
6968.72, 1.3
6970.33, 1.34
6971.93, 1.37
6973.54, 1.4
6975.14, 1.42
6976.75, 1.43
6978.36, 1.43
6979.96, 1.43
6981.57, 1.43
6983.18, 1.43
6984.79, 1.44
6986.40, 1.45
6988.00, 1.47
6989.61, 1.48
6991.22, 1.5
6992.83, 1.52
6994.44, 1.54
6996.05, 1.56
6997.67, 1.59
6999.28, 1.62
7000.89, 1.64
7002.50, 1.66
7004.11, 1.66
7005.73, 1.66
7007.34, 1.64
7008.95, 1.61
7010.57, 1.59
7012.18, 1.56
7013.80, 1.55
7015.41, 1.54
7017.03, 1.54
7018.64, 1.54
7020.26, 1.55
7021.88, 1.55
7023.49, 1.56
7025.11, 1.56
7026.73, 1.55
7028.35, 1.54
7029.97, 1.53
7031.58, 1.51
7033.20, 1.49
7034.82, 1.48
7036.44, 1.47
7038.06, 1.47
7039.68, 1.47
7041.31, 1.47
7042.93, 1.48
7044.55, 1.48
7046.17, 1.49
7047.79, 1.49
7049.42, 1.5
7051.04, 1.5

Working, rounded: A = 0.19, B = 0.19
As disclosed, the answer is -0.38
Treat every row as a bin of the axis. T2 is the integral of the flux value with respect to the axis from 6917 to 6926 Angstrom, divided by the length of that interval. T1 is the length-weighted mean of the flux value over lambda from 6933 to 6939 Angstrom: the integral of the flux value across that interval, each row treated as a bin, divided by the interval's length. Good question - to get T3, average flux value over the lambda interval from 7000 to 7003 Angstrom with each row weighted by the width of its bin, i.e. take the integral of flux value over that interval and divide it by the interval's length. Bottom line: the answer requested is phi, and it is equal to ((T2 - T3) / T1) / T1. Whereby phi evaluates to -0.16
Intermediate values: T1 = 1.36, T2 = 1.36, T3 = 1.65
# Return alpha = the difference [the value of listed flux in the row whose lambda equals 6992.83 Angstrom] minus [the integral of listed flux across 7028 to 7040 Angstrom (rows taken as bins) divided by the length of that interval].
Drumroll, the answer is 0.02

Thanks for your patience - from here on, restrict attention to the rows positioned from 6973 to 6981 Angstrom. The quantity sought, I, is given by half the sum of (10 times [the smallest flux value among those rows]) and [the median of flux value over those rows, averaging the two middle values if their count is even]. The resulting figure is 7.7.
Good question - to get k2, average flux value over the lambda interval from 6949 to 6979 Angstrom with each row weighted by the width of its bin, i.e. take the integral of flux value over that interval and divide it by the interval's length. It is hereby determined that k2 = 1.32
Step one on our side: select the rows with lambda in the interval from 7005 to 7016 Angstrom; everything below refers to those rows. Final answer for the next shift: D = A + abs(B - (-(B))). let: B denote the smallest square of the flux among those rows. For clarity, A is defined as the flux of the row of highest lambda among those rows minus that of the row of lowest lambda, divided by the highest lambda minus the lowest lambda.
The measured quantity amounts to 4.7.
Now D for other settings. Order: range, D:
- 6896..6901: 2.8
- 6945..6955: 3.5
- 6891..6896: 2.9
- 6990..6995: 4.5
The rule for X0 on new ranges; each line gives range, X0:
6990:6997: -0.36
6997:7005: -0.41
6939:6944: -0.23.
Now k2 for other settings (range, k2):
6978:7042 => 1.53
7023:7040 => 1.51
